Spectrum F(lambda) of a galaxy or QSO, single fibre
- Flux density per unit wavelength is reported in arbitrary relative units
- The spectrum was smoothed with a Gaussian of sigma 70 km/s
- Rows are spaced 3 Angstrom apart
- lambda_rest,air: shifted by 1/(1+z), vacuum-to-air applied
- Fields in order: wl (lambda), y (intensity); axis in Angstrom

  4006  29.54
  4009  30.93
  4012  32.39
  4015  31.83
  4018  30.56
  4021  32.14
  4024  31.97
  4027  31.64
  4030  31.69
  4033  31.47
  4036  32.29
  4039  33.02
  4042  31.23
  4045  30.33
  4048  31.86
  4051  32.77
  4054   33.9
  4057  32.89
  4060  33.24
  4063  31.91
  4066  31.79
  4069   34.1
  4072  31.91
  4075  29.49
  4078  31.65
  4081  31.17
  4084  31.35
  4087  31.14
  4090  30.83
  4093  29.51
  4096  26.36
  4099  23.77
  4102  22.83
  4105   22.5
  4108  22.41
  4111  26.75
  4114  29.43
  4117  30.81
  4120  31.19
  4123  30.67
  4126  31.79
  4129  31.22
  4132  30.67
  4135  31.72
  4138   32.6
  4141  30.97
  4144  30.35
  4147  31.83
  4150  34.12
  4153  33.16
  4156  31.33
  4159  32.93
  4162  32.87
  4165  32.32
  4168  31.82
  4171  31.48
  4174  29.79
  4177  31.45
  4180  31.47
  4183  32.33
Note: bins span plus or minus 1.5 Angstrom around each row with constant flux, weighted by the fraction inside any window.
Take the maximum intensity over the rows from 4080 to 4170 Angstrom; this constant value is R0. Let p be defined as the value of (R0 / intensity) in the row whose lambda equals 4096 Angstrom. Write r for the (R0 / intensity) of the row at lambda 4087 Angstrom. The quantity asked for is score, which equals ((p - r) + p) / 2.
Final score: 0.75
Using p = 1.29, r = 1.10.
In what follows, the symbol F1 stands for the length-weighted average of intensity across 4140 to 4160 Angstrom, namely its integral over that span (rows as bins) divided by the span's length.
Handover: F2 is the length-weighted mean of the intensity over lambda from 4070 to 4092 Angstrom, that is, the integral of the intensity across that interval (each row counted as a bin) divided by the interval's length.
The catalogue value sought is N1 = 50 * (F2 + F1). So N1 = 3161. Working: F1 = 32.1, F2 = 31.1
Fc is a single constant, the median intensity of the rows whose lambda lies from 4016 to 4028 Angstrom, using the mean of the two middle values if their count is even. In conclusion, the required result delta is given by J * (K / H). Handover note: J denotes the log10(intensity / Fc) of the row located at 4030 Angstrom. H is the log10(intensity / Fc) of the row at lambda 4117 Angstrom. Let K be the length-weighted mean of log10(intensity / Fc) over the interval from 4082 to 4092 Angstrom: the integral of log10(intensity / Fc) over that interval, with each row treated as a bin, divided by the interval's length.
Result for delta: 0.00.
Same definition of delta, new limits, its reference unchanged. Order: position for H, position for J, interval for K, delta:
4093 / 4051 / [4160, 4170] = 0.00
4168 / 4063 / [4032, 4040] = 0.04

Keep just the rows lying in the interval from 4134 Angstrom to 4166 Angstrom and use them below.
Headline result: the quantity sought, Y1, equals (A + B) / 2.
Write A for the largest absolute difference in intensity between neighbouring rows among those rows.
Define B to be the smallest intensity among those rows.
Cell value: 16.3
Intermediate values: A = 2.29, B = 30.35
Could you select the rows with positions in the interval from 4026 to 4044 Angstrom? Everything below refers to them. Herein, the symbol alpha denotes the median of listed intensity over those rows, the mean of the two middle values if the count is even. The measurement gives 31.7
